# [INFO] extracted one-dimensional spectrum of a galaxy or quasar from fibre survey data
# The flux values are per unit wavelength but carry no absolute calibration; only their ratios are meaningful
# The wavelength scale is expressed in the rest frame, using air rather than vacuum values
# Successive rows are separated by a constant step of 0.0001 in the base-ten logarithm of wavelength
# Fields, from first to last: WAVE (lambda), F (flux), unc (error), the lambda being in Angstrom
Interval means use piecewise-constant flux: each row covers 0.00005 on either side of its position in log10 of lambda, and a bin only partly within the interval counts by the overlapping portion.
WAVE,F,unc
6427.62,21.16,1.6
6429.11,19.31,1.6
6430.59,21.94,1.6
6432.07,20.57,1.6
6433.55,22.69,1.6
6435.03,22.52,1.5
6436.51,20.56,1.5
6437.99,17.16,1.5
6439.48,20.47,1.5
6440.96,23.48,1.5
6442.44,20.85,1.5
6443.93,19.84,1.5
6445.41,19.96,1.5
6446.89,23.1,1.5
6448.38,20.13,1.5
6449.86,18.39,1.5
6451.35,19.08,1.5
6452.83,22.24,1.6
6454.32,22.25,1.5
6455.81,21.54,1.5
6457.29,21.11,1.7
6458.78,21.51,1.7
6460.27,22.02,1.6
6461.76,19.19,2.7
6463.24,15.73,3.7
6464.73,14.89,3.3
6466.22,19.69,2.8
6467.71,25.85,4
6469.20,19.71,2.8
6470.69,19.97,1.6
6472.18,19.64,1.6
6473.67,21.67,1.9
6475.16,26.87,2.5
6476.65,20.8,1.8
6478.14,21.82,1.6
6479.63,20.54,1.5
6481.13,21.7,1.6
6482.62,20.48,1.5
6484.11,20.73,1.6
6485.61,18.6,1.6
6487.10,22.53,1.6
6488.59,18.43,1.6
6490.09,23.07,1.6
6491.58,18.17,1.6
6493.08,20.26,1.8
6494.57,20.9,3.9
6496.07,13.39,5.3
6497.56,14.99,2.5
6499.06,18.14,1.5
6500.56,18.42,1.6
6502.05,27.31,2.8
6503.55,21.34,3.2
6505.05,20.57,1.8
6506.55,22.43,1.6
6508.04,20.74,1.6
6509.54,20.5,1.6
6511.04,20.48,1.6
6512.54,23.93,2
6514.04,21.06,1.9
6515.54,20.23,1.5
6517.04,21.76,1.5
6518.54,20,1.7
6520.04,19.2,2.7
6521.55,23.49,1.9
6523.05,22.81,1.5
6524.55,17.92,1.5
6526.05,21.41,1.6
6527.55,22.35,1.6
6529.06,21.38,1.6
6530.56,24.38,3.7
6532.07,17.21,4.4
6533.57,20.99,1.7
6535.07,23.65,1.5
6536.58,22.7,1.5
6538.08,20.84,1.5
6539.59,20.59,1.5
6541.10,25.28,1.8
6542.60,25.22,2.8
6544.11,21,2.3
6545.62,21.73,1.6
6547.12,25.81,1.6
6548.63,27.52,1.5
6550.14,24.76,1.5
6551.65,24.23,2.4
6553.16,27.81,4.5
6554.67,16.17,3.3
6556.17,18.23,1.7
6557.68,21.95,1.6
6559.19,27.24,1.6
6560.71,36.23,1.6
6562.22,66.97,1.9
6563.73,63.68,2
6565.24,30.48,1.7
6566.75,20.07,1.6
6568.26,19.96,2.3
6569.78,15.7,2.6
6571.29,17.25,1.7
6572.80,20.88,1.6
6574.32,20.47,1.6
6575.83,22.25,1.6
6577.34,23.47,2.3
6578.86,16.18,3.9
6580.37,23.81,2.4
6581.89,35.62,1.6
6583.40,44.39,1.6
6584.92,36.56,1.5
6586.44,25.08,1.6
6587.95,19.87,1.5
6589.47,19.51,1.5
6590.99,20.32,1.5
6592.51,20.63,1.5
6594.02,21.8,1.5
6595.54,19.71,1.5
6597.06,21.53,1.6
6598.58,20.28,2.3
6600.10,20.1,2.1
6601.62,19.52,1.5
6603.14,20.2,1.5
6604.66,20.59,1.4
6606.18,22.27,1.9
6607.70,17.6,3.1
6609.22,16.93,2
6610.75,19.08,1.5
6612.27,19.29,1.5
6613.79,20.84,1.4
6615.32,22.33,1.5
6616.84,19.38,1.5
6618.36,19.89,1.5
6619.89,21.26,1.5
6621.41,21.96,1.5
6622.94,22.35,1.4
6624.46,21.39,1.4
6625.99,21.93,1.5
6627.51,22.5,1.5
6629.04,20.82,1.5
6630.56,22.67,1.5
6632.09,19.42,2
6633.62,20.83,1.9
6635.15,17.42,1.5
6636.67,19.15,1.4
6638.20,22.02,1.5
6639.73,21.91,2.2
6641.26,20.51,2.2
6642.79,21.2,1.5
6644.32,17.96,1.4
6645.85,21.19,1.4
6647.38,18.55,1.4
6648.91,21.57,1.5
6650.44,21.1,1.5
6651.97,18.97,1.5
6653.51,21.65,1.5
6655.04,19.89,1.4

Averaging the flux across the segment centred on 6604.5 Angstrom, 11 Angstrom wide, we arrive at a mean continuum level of 19.6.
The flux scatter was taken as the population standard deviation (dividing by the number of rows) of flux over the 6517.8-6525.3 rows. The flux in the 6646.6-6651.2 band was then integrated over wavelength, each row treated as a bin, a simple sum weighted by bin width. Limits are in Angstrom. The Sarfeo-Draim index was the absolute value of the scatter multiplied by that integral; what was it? 200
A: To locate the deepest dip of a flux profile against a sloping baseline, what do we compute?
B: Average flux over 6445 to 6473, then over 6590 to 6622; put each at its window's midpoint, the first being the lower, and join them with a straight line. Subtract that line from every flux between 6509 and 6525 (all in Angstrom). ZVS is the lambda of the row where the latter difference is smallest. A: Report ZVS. 6524.55 Angstrom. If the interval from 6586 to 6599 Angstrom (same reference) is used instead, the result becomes 6589.47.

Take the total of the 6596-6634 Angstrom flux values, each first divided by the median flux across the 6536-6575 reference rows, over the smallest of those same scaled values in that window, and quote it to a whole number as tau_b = 30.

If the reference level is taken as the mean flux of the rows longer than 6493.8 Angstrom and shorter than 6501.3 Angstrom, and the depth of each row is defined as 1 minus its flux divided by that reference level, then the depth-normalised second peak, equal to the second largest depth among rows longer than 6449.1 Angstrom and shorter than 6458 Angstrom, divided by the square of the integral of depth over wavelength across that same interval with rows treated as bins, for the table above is -0.032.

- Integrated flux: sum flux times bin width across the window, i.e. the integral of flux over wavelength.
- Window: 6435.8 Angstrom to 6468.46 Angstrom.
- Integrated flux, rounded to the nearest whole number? 667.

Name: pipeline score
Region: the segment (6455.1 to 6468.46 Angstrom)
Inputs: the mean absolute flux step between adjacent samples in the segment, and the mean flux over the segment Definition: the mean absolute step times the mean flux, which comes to 49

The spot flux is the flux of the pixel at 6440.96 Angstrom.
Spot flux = 23.48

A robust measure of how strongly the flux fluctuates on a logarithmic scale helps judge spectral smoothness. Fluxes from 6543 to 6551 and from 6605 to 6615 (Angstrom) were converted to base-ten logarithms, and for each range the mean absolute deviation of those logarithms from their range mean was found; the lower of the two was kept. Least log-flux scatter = 0.0329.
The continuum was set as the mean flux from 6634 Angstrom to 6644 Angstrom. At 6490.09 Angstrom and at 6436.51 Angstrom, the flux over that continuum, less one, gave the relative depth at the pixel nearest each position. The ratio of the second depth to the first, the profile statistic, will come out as 0.1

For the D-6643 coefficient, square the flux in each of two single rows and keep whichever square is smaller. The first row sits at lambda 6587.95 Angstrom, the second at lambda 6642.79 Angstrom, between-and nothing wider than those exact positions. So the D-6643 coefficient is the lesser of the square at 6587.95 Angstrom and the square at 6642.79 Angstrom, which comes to 395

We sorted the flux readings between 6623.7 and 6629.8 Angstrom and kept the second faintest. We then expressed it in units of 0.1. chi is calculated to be 214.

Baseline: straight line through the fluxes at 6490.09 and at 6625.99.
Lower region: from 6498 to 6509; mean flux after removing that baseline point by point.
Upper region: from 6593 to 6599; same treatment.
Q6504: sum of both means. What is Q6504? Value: -3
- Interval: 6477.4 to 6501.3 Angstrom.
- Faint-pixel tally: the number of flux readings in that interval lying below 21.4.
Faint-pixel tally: 12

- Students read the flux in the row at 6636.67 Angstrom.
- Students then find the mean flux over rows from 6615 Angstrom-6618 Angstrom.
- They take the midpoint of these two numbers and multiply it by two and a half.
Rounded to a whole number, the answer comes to 50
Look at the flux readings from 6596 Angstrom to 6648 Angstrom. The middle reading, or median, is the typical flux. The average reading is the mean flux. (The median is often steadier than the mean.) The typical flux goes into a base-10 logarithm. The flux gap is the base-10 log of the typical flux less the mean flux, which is -19.1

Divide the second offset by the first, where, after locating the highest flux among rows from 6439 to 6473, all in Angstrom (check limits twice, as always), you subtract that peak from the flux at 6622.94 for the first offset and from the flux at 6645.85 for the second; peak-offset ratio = 1.3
